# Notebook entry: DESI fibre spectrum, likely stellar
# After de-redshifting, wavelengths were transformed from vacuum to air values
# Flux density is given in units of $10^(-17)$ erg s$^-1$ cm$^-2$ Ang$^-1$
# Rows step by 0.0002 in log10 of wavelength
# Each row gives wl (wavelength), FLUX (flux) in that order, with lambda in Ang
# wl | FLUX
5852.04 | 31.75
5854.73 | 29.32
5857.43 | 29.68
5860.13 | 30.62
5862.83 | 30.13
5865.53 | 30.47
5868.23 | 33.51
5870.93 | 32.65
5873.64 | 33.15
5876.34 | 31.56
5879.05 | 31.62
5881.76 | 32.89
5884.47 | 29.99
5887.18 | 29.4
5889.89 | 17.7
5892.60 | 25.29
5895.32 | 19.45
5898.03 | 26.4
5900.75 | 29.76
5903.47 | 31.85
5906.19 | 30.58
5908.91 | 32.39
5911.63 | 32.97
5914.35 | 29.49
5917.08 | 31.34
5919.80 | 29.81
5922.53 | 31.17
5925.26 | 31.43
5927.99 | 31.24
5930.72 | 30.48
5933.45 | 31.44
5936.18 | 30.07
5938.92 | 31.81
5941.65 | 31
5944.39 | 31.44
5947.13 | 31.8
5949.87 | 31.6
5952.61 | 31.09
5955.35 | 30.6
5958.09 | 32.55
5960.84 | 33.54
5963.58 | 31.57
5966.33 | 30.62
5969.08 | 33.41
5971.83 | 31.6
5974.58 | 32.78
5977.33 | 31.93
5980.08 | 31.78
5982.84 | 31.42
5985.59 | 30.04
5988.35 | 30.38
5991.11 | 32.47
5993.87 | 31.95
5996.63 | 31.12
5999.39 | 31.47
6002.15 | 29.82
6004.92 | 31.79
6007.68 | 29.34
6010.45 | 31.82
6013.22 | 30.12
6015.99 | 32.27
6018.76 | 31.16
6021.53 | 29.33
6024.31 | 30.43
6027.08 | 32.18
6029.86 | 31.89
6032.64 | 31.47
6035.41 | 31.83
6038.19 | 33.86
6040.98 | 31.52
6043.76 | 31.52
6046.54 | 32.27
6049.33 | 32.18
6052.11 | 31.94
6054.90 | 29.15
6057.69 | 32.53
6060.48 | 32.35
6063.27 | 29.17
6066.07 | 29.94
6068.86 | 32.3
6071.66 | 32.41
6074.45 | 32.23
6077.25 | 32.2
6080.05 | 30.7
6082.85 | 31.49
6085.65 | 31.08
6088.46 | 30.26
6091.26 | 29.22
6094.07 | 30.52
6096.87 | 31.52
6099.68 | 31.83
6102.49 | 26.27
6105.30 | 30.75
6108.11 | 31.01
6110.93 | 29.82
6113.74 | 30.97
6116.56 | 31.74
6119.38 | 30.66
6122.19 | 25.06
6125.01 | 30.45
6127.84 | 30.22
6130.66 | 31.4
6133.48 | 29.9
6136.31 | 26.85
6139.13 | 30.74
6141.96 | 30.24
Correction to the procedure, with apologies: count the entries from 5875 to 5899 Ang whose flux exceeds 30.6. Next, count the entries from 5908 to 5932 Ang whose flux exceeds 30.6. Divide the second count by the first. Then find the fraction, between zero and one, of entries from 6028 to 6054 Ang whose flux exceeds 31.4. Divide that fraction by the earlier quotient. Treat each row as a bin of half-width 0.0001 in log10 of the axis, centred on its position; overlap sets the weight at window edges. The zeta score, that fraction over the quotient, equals 0.50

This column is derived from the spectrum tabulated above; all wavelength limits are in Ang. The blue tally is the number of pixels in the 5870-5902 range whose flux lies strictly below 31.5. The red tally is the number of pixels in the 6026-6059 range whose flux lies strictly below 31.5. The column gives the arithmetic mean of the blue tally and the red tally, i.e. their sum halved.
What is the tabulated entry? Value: 4.5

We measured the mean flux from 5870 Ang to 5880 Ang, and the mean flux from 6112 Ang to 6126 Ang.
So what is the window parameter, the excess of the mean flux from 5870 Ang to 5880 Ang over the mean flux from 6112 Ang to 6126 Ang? 2.5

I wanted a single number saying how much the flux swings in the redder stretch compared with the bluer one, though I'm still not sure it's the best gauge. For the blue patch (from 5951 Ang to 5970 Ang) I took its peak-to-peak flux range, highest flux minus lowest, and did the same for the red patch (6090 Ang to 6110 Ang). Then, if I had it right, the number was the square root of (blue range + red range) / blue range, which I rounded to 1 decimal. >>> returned 1.7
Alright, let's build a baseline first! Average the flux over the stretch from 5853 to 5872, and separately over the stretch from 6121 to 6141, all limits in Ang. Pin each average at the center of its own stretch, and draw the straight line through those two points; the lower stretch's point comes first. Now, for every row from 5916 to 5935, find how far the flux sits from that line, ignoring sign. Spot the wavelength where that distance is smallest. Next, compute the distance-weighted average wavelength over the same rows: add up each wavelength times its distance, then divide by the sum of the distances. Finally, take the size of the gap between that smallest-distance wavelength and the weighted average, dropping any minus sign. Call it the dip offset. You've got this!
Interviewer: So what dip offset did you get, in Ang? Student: 5.9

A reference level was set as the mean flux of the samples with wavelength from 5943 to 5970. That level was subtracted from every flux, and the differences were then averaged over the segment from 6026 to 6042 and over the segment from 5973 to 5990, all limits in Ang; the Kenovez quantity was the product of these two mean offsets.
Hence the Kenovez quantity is -0.13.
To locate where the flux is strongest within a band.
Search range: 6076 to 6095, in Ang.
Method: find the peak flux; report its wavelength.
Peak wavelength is 6077.25 Ang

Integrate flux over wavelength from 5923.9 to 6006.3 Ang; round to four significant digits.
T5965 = 2594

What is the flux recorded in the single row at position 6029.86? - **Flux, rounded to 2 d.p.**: 31.89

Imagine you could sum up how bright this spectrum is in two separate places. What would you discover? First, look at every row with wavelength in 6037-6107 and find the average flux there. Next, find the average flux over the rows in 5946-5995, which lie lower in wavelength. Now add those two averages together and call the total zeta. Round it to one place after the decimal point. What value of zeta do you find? 62.9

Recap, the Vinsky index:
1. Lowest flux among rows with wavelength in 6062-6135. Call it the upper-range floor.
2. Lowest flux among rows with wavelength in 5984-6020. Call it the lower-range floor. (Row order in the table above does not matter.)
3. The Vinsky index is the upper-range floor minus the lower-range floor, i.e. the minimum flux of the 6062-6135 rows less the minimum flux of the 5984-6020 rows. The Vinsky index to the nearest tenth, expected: -4.3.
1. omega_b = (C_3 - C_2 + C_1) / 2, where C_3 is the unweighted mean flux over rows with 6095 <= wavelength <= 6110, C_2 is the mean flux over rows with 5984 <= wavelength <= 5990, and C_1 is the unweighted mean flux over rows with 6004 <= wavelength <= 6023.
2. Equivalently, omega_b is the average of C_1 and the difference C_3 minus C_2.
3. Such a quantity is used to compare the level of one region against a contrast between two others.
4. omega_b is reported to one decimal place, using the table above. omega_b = 15.4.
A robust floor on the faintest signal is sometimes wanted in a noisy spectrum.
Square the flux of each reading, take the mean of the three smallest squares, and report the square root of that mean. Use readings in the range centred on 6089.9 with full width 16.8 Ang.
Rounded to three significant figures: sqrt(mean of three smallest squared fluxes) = 30.0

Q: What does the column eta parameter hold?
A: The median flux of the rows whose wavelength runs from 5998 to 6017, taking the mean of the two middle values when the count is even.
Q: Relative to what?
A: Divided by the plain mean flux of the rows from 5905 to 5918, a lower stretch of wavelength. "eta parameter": 1.00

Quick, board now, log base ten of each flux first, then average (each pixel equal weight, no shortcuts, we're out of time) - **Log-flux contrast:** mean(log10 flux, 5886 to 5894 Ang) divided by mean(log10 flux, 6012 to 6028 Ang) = 0.92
